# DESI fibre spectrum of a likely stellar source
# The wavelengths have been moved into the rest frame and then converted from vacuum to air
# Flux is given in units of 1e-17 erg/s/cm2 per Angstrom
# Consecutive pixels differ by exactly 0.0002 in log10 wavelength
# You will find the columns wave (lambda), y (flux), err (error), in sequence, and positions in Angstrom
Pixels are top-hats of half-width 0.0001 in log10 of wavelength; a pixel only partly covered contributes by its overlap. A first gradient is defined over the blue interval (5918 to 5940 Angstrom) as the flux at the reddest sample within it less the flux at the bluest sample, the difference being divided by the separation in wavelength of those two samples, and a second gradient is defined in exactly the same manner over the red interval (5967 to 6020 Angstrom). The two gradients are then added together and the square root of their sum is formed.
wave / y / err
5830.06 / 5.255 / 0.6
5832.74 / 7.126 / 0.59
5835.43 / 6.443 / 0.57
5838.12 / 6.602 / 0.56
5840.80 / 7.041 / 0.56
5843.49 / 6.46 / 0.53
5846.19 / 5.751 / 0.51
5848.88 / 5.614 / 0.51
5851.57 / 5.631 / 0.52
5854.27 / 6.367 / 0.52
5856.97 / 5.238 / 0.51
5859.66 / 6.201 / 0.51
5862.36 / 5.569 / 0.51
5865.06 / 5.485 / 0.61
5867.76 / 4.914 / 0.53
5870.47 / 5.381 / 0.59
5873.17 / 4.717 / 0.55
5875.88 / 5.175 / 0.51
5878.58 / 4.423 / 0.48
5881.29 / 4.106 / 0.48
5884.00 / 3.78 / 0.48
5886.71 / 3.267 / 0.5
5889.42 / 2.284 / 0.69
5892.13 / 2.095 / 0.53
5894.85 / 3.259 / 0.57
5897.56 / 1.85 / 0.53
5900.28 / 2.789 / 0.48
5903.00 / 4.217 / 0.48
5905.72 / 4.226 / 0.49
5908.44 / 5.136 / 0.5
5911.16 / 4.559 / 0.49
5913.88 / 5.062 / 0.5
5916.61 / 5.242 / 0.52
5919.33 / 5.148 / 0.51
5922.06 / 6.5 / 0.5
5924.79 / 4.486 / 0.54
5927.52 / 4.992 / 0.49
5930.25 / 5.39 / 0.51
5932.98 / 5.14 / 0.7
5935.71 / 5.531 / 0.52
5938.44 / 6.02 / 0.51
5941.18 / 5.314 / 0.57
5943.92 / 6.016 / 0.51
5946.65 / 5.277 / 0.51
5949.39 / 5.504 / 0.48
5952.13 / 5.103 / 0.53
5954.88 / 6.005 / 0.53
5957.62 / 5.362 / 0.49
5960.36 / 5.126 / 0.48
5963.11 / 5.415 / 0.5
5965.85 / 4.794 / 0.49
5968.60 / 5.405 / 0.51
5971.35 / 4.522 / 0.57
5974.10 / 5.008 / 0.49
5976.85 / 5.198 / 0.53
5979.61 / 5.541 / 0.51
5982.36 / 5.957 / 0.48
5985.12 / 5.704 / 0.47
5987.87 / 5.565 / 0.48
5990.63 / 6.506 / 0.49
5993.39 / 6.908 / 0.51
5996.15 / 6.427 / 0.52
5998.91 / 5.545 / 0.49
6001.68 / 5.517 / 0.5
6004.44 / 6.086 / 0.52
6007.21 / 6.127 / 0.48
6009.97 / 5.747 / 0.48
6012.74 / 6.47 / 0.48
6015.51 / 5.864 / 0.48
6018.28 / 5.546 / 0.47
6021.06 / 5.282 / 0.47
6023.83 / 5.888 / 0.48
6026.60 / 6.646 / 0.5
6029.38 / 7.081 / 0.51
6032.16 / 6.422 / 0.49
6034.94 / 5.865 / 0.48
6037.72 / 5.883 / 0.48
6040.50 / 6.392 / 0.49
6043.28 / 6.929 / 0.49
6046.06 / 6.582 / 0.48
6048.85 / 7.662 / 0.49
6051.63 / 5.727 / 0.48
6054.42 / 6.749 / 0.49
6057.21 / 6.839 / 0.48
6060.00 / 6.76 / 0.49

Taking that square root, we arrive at 0.22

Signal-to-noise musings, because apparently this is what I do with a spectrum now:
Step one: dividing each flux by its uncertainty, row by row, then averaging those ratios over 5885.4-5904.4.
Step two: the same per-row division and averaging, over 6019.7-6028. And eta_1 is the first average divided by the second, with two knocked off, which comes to -1.6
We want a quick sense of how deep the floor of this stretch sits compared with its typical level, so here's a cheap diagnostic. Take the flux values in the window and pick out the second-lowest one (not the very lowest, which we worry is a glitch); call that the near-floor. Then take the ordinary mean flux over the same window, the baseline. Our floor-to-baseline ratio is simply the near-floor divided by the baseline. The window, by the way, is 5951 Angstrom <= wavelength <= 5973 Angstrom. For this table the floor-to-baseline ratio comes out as 0.919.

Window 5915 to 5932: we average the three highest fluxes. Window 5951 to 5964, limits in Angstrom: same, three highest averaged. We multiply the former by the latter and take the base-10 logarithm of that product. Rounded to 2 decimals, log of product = 1.50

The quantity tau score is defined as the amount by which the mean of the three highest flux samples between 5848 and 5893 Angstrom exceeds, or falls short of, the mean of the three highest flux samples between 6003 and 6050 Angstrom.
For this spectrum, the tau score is -1.2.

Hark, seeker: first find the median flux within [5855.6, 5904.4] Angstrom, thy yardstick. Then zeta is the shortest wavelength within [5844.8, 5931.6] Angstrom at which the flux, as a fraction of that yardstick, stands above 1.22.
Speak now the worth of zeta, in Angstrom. 5846.19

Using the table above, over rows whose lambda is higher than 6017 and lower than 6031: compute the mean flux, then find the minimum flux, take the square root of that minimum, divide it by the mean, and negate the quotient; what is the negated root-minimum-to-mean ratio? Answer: -0.377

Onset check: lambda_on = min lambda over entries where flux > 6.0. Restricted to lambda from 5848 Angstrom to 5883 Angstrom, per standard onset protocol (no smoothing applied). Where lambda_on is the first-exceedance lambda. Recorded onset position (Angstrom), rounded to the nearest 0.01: 5854.27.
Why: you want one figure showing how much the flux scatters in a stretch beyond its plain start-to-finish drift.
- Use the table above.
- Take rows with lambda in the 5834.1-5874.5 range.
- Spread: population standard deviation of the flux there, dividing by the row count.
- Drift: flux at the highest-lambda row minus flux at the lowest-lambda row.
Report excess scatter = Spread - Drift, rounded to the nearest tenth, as 2.4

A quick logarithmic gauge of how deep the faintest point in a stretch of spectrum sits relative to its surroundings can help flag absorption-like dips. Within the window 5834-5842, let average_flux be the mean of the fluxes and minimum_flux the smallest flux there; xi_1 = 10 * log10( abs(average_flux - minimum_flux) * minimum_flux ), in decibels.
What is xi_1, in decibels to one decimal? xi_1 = 2.1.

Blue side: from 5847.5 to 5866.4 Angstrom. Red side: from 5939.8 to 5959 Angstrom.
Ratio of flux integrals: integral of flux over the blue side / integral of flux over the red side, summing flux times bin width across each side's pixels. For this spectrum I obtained 1.0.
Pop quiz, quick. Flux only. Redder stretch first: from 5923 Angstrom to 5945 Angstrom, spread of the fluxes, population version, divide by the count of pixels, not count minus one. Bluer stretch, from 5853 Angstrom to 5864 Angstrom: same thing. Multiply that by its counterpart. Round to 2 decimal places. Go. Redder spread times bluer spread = 0.22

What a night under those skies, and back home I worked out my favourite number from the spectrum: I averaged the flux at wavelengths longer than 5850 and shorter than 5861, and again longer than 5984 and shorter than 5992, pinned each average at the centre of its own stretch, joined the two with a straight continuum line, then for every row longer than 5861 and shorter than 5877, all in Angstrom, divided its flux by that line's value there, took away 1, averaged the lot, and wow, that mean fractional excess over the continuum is -0.11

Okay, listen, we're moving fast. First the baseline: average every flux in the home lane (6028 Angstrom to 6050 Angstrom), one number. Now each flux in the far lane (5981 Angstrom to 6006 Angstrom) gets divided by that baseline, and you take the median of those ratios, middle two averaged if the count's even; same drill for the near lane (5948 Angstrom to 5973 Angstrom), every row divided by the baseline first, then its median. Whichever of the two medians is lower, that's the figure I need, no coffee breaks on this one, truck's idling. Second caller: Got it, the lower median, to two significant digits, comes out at 0.81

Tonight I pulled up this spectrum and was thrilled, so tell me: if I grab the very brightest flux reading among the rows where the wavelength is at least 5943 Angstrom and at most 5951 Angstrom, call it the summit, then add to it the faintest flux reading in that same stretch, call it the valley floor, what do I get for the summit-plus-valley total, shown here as 11.3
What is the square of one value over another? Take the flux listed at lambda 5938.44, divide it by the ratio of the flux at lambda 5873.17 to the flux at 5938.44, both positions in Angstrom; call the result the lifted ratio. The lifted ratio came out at 7.7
